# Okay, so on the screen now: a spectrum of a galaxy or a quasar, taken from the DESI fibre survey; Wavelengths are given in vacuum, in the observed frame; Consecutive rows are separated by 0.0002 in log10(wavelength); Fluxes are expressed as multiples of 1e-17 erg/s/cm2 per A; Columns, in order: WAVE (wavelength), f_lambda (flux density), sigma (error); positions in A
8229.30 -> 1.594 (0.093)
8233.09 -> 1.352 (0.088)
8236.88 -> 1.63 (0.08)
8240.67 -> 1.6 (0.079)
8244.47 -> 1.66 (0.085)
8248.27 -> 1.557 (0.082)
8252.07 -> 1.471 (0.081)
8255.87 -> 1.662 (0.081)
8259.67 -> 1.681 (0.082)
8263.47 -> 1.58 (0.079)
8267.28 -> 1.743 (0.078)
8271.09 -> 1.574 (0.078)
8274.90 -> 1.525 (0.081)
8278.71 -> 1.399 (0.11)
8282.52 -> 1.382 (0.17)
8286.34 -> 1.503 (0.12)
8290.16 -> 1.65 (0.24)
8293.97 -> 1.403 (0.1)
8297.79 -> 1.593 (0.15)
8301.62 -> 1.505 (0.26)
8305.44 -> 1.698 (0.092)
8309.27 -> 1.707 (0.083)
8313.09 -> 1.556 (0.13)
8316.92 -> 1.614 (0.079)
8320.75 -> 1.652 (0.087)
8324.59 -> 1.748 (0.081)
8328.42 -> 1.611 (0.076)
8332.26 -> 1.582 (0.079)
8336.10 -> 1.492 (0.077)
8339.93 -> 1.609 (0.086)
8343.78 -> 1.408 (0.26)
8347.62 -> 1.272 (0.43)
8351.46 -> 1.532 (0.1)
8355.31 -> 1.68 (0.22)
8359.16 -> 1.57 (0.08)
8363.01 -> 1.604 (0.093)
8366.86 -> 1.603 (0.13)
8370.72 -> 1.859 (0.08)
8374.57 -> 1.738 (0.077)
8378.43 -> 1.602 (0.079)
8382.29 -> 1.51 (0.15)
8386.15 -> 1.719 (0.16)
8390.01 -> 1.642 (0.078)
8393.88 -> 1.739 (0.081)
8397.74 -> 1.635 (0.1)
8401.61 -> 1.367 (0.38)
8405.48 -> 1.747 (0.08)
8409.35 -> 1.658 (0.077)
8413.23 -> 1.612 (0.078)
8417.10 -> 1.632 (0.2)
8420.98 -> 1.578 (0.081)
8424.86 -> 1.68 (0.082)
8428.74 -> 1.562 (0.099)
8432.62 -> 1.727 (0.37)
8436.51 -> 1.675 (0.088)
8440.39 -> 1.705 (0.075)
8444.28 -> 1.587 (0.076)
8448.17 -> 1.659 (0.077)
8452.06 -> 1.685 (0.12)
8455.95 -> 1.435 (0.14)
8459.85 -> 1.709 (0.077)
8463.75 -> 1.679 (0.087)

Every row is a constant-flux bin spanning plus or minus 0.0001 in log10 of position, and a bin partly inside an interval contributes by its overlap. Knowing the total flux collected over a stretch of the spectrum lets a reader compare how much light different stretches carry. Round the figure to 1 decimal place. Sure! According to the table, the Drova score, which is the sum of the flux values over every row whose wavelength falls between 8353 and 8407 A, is 23.0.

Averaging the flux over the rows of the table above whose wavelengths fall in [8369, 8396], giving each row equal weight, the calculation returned 1.69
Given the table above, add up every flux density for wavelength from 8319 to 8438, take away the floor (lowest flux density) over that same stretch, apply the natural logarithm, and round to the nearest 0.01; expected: 3.89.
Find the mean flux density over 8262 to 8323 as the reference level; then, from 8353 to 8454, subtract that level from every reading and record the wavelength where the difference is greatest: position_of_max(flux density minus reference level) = 8370.72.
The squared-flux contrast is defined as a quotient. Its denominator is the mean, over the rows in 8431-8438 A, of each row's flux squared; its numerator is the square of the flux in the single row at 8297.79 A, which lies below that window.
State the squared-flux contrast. 0.88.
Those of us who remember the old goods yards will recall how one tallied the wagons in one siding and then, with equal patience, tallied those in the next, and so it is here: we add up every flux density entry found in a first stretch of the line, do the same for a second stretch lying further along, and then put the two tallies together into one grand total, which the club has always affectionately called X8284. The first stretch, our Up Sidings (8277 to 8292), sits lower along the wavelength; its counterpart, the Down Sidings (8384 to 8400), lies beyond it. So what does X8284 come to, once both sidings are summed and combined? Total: 12.7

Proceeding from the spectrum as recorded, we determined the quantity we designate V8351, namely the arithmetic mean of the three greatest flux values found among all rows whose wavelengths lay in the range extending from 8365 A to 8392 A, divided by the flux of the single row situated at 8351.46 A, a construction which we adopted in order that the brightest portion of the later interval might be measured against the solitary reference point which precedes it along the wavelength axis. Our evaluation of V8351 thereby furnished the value 1.16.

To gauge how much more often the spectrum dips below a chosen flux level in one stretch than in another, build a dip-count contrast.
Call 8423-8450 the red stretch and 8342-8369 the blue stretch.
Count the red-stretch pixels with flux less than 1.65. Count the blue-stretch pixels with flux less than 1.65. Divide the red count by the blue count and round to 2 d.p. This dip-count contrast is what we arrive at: 0.33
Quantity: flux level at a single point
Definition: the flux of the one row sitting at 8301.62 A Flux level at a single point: 1.505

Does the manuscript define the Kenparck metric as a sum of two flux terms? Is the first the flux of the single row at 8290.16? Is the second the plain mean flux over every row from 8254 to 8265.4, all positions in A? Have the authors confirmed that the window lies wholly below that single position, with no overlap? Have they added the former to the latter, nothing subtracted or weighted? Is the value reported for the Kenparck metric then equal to 3.29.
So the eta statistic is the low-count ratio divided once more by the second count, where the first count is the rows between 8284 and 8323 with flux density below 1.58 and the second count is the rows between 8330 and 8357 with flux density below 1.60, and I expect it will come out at 0.16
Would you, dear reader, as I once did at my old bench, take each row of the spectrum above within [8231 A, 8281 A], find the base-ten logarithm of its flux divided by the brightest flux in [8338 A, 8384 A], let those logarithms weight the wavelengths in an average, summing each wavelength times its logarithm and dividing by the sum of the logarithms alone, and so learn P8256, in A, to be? 8255.7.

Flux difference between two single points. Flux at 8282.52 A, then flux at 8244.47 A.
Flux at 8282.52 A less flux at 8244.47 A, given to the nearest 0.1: -0.3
